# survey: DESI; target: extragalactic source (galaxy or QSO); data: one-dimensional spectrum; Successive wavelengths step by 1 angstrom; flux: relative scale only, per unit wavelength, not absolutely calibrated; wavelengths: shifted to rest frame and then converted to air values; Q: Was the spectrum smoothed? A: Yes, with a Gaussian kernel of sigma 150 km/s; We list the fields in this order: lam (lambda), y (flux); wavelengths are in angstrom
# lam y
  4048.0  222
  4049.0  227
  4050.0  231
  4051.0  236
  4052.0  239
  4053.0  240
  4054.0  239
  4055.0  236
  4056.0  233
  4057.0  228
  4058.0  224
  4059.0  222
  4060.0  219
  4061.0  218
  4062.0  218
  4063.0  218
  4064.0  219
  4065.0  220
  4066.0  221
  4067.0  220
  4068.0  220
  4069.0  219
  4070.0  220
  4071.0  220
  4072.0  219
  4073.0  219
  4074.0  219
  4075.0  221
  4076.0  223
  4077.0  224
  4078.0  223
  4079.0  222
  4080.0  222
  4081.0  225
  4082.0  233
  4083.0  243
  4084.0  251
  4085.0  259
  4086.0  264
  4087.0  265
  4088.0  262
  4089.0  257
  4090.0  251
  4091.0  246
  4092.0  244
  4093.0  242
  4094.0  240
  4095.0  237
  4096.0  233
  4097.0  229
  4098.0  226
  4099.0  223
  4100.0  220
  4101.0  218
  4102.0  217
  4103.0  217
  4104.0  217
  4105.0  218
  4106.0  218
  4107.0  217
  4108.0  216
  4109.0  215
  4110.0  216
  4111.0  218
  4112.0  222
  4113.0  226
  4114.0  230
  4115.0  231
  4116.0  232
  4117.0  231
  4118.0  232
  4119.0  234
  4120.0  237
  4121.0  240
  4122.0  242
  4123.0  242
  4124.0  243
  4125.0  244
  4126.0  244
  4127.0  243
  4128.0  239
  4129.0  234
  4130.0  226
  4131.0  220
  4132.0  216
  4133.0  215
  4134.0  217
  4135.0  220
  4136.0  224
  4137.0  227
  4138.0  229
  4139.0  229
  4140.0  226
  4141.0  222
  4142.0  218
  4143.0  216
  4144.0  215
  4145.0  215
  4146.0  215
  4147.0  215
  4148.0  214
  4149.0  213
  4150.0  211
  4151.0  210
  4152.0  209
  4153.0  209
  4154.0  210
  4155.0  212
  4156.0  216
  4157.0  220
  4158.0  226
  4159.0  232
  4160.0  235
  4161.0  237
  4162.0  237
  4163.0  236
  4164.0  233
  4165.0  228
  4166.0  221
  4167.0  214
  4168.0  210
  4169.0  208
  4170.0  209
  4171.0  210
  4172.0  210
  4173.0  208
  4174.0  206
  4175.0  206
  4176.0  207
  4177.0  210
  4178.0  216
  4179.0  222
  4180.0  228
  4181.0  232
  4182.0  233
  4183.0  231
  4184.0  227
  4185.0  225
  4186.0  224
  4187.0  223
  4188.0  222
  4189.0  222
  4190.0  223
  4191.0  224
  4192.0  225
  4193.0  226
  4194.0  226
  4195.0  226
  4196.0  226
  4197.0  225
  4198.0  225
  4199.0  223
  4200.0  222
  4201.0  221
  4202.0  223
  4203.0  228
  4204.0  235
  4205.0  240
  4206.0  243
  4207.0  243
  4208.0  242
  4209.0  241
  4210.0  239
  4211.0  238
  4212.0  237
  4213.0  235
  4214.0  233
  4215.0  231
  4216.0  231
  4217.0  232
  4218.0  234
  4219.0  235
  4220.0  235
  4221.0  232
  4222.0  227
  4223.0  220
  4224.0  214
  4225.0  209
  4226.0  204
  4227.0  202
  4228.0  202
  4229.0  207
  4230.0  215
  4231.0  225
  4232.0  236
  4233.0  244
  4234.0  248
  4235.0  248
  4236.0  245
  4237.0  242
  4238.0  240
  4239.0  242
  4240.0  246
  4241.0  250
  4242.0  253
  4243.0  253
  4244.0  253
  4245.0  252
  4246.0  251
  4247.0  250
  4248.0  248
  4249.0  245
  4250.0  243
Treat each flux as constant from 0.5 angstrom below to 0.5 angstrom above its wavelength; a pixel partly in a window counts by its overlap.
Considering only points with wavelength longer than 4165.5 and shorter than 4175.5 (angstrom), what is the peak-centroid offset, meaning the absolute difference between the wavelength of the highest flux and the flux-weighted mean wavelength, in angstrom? 4.5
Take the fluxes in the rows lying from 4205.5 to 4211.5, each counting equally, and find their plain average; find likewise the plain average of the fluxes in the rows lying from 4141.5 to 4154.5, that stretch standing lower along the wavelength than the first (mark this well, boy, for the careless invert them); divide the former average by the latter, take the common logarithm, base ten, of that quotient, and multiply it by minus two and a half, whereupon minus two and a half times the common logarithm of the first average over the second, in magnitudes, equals -0.13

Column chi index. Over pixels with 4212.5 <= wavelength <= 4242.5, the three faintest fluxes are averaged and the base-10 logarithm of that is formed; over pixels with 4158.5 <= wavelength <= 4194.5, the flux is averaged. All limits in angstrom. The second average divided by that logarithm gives 96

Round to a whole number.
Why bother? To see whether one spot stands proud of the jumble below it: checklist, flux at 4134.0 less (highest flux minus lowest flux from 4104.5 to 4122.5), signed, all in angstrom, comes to 190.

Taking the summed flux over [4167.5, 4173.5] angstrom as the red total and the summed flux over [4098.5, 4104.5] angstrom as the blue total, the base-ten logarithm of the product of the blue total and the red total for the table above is 6.22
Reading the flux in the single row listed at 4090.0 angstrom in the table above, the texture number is 251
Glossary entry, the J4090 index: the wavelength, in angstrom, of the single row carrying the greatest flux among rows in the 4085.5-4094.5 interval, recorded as 4087.0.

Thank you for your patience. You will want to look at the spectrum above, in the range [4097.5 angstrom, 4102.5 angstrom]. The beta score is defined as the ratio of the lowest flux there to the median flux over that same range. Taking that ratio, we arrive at 0.986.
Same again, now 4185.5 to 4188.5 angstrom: 0.996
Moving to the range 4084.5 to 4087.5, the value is 0.981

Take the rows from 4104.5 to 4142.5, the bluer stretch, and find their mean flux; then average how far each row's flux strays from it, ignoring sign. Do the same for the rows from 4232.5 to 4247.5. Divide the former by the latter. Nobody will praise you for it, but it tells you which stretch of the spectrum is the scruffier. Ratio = 2.2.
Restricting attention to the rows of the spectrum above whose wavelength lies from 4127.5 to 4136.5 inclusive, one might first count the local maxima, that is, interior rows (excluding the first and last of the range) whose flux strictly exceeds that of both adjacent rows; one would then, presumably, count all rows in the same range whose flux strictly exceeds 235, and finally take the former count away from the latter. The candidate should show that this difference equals 1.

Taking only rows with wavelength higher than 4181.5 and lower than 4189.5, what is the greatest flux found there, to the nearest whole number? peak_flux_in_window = 233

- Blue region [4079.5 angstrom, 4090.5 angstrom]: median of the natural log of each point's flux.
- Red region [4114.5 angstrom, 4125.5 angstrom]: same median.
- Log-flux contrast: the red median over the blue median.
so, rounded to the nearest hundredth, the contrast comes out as 0.99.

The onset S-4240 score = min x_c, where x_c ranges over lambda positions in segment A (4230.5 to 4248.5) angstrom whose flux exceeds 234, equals 4232.0 angstrom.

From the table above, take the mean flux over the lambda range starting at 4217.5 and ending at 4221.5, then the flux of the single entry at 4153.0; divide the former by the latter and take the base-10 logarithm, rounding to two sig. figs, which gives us 0.049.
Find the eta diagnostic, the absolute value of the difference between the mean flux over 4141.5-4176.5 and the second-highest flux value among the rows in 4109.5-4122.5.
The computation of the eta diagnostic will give 23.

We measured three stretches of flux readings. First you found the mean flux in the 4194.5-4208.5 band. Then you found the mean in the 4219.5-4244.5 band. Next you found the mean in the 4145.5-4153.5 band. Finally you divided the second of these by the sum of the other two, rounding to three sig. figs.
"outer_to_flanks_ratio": 0.524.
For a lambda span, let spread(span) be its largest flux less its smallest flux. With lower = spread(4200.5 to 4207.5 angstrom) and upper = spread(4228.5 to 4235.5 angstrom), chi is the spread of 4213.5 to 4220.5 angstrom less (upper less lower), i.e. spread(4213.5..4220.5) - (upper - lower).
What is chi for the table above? -15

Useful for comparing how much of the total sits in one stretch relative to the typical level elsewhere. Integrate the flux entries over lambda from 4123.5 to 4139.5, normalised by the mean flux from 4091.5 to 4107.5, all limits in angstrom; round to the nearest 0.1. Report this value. 16.2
